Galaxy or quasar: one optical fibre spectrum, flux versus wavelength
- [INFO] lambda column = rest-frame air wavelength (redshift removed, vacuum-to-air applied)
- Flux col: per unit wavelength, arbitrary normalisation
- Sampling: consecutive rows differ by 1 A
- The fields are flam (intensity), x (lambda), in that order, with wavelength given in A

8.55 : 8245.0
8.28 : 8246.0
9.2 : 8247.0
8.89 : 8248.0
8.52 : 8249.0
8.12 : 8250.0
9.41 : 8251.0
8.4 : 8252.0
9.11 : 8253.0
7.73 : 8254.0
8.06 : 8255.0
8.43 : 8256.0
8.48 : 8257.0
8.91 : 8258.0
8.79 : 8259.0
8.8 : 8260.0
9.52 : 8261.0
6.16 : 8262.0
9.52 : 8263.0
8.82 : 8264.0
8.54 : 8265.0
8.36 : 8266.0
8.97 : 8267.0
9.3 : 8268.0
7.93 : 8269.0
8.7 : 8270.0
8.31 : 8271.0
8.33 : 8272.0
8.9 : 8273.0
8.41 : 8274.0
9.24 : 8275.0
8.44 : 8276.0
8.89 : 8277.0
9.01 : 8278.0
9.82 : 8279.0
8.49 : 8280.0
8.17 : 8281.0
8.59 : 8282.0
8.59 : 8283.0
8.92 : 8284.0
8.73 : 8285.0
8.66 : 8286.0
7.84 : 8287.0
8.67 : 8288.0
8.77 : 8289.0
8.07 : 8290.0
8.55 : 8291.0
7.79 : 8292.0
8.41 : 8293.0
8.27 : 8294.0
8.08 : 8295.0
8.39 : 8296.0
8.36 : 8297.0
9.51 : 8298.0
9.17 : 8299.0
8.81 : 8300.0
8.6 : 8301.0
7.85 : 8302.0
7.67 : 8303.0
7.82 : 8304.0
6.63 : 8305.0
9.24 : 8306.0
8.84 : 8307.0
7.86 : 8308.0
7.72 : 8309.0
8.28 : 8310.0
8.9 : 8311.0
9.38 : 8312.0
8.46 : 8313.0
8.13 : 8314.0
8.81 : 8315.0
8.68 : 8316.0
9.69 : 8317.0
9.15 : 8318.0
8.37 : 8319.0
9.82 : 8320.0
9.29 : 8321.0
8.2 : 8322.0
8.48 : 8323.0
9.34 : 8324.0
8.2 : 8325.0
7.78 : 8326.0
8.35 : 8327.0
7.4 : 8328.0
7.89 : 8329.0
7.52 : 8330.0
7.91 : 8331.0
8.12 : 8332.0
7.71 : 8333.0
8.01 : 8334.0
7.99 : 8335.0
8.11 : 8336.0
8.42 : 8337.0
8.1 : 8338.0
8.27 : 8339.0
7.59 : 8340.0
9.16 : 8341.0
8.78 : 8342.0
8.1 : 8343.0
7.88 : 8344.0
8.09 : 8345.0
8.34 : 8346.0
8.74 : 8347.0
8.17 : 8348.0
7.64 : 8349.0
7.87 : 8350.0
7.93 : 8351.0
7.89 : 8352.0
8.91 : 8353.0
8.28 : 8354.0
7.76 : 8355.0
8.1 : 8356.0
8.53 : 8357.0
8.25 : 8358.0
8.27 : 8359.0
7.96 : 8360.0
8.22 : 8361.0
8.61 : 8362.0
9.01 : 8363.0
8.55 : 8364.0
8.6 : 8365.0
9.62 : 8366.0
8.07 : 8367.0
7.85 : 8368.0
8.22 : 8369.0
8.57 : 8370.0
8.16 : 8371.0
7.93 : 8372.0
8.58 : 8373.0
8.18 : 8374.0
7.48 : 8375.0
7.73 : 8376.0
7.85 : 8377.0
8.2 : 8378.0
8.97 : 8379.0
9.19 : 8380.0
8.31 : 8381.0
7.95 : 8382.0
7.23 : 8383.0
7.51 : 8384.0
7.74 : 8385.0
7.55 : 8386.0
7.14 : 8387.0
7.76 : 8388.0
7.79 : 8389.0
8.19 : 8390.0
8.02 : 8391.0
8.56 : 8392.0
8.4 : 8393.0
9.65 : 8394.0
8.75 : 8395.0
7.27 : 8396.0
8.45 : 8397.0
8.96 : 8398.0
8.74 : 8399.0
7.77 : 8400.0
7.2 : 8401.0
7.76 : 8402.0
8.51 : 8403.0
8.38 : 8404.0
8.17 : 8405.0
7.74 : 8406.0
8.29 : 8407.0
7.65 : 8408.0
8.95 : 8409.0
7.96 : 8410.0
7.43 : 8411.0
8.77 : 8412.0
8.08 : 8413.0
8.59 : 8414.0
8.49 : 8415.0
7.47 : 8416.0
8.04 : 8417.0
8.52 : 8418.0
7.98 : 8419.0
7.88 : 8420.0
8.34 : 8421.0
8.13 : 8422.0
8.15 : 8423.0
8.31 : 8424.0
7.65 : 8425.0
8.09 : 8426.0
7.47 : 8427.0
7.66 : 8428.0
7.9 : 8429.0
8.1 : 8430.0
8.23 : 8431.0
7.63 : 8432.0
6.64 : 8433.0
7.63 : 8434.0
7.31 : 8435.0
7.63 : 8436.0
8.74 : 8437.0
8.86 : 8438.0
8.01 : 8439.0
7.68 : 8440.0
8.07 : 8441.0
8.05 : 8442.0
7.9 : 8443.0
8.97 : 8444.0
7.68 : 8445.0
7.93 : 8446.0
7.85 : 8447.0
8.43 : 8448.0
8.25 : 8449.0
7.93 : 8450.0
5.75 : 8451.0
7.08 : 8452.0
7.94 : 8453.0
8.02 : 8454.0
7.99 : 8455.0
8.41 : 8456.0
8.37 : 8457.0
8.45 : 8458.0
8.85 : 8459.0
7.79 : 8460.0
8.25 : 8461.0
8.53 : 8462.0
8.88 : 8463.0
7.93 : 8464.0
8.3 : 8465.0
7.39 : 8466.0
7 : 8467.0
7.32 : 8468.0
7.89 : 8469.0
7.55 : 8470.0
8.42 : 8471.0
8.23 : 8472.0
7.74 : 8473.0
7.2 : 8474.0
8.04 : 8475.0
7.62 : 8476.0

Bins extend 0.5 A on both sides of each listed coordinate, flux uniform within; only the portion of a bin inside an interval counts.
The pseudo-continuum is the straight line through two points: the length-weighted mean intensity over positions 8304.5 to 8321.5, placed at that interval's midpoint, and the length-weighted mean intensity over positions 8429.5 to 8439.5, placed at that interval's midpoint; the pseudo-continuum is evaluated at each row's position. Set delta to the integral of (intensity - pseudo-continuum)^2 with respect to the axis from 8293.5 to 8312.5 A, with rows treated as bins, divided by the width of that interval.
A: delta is 0.61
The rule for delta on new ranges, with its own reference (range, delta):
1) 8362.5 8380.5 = 0.30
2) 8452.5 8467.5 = 0.41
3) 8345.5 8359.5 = 0.17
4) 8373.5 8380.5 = 0.36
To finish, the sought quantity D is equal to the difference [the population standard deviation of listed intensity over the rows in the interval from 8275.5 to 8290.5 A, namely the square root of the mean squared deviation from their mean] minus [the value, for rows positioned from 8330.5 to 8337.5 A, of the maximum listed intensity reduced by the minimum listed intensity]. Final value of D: -0.3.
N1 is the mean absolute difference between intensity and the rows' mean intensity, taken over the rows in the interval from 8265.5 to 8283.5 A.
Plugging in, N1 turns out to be 0.37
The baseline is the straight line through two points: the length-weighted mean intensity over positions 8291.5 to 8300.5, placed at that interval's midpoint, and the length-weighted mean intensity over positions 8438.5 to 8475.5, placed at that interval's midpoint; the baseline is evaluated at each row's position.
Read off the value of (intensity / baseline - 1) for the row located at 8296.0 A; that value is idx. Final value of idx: -0.02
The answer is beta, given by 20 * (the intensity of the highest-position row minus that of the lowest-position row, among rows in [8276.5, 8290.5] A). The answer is -16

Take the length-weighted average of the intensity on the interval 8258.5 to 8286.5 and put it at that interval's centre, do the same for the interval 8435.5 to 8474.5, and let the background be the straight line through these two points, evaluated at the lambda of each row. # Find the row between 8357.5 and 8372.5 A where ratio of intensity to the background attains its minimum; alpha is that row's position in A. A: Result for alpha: 8368.0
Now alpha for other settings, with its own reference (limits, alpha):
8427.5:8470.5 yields 8451.0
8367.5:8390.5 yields 8387.0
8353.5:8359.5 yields 8355.0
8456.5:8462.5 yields 8460.0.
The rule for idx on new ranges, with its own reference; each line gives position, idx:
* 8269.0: -0.08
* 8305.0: -0.22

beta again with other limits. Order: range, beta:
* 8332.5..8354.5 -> 11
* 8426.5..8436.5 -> 3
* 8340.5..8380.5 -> 1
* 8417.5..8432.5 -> -18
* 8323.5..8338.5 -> -25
